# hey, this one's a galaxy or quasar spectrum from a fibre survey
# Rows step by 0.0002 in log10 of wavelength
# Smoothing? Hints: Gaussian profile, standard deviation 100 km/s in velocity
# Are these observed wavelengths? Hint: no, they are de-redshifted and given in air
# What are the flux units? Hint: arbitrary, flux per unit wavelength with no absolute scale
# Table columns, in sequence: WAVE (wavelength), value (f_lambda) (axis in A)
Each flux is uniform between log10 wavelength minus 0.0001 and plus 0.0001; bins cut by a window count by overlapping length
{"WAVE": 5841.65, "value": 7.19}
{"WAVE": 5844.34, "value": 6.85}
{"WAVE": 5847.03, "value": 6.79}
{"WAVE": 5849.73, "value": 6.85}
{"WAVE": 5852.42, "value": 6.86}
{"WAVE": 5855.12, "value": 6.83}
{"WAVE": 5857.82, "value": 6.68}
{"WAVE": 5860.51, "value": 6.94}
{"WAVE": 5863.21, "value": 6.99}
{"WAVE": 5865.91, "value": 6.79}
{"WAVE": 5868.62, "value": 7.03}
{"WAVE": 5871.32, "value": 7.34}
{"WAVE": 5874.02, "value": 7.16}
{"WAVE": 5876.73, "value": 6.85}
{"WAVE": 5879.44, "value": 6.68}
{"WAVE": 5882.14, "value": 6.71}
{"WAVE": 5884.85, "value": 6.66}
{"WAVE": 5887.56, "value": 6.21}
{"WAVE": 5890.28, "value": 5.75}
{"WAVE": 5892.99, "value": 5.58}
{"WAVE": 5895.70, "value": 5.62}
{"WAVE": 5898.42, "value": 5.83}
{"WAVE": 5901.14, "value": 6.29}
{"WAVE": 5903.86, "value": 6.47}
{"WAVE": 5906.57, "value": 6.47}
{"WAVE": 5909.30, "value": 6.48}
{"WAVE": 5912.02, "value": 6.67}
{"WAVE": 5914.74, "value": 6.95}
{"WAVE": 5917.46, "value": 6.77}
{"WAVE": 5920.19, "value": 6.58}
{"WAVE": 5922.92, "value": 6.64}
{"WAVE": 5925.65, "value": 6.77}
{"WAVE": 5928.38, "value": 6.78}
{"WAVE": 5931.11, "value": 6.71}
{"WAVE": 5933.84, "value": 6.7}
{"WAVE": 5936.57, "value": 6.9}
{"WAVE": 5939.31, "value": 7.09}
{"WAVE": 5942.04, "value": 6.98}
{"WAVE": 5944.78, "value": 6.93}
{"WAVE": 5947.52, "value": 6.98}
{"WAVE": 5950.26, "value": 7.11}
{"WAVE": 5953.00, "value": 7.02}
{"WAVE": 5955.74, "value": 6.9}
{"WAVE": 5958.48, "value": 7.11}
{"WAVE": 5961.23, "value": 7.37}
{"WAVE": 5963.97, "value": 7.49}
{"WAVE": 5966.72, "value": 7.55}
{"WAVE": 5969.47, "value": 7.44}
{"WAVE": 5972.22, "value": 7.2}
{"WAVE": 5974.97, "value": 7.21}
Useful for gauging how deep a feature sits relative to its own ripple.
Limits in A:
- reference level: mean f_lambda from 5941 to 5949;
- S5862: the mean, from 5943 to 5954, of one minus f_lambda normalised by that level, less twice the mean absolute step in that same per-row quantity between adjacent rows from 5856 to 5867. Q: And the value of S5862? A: -0.056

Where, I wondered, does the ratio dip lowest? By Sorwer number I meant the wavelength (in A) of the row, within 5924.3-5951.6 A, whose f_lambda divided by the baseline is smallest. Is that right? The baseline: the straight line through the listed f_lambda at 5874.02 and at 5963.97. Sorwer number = 5933.84 A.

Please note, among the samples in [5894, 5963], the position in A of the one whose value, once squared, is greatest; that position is 5961.23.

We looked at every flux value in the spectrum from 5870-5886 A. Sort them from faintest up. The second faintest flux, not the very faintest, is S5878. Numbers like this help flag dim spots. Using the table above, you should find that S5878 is 6.68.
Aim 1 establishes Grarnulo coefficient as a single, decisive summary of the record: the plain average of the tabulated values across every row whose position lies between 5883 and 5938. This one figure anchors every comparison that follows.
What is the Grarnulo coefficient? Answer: 6.44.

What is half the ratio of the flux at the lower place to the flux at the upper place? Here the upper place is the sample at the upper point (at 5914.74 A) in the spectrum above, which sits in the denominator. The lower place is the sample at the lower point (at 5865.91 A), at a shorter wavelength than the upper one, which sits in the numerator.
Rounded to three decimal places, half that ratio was 0.488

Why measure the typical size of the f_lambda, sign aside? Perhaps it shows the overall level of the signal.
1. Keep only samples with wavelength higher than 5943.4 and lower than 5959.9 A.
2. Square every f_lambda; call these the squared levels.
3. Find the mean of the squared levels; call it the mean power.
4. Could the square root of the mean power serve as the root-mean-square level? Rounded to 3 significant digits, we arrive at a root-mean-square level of 7.01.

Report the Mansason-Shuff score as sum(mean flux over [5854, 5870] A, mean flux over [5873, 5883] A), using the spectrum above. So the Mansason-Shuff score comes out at 13.73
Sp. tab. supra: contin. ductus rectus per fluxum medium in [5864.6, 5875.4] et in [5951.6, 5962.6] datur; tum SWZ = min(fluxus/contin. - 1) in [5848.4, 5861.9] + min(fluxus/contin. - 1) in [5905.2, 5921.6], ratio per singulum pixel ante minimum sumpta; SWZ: -0.14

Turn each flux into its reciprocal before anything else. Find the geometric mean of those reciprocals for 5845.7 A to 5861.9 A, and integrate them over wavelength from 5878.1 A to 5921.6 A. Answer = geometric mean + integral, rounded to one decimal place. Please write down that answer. 7.0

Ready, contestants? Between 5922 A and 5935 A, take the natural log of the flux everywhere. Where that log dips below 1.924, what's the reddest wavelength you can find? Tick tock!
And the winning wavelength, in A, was 5933.84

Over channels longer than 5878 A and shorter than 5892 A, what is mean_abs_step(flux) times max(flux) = 1.66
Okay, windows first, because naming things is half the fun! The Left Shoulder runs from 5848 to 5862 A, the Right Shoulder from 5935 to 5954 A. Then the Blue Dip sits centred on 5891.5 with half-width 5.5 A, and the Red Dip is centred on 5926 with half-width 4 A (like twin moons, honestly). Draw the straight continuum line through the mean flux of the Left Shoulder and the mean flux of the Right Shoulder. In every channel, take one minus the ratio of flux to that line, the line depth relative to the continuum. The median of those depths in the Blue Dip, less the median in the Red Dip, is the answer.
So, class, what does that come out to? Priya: 0.15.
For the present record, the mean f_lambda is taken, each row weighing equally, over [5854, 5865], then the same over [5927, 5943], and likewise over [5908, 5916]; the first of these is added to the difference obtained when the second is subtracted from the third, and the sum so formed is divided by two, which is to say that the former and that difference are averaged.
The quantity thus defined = 3.35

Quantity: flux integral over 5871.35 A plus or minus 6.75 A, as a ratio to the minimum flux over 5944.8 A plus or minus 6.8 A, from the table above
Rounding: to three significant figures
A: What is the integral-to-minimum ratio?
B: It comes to 13.7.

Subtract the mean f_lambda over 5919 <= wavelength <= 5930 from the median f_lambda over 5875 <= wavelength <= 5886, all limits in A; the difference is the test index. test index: 0.00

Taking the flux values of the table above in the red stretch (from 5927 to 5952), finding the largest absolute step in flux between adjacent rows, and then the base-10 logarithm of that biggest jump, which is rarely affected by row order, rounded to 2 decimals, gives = -0.70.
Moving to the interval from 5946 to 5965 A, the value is -0.59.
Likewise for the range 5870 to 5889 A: -0.35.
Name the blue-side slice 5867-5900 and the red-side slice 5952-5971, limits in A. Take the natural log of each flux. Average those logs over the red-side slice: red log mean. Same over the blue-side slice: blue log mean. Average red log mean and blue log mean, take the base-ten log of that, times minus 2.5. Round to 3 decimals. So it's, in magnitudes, -0.709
